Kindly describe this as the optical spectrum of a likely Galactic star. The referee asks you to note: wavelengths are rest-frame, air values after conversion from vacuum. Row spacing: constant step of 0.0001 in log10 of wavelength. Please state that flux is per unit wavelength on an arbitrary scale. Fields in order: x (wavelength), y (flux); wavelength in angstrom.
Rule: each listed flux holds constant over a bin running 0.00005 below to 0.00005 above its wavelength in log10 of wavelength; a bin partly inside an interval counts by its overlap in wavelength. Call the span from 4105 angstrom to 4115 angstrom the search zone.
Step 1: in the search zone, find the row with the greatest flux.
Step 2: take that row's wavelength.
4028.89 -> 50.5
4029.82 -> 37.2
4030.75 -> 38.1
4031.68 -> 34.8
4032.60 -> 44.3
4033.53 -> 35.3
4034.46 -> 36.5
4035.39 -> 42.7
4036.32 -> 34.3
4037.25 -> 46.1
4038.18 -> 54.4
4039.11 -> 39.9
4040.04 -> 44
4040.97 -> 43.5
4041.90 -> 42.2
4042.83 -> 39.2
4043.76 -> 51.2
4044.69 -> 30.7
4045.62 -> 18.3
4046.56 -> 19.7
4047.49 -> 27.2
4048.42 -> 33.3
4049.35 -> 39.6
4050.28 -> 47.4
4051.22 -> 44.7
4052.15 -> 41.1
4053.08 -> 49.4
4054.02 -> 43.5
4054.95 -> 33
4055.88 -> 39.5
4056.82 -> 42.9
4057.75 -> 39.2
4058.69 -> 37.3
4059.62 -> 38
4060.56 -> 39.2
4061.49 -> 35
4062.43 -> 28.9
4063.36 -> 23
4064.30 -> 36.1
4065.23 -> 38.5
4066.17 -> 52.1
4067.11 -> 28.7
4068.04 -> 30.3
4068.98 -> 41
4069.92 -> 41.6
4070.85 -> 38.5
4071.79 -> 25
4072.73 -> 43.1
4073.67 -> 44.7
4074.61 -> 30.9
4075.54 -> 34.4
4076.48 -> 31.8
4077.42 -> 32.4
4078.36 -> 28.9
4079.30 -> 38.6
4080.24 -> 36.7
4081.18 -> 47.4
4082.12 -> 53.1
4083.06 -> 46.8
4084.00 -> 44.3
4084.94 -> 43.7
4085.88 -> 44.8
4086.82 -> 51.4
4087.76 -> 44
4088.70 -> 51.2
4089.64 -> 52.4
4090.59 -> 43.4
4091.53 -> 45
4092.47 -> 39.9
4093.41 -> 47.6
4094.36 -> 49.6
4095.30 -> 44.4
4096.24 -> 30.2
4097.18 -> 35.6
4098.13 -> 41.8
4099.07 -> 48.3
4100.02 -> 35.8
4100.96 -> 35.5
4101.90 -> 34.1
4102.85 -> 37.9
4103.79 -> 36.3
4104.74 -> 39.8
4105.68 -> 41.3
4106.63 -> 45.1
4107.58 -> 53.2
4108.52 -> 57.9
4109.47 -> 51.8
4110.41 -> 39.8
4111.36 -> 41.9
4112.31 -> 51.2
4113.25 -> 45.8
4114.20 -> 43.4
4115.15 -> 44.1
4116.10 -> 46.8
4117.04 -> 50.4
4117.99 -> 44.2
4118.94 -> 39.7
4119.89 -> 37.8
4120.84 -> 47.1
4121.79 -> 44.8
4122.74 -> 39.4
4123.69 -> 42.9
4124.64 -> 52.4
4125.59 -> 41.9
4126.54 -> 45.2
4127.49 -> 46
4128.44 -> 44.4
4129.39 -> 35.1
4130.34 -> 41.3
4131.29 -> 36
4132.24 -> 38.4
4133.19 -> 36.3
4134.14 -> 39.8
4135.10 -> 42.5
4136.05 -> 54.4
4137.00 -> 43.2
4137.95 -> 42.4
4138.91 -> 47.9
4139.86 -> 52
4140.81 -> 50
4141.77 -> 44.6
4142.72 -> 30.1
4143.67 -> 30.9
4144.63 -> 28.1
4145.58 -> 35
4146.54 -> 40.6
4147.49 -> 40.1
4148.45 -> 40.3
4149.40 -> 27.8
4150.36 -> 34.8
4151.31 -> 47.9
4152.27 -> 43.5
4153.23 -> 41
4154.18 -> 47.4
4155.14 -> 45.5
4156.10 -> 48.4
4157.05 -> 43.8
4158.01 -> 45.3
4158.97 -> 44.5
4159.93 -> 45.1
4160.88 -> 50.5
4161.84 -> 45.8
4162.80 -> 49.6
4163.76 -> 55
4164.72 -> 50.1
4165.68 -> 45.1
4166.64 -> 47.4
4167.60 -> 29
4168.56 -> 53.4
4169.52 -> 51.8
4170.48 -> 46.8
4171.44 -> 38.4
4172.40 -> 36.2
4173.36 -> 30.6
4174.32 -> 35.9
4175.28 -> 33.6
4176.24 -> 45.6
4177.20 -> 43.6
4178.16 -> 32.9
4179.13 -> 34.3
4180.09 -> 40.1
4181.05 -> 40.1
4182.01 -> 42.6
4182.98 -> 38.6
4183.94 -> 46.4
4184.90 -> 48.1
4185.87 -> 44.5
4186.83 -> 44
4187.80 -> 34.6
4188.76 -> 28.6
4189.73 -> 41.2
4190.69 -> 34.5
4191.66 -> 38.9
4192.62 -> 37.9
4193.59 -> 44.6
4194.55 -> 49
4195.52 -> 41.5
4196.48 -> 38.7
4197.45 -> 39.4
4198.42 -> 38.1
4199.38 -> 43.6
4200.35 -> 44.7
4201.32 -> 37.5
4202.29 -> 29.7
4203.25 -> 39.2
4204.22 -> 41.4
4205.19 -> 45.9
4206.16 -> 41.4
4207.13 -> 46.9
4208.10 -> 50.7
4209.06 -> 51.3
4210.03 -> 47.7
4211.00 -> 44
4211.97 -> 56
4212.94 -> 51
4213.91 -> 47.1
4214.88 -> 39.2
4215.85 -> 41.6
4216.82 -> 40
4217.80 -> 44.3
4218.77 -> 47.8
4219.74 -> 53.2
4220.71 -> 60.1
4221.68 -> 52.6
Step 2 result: 4108.52 angstrom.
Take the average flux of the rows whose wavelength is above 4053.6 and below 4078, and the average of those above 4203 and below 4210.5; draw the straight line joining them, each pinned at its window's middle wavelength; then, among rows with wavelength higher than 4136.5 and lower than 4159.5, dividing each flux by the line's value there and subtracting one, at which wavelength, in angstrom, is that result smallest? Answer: 4149.40 angstrom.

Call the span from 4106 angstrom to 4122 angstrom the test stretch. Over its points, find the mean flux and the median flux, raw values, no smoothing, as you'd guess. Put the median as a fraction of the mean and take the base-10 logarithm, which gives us -0.010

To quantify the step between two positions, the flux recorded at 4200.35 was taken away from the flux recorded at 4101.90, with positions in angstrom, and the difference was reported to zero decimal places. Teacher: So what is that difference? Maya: -11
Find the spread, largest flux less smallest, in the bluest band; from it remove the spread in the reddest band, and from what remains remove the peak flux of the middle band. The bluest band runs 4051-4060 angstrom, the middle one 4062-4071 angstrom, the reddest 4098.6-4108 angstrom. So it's -55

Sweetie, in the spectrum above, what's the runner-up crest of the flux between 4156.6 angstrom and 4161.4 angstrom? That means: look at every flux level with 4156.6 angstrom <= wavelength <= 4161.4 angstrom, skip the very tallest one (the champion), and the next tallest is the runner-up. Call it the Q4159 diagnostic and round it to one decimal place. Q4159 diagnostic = 45.3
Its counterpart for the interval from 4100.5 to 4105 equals 37.9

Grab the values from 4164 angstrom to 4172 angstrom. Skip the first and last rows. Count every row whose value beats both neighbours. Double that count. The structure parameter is 4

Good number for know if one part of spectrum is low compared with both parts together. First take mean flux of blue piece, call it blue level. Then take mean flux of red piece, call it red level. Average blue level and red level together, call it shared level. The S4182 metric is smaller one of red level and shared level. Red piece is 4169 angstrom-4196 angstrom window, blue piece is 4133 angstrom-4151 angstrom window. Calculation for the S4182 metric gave 40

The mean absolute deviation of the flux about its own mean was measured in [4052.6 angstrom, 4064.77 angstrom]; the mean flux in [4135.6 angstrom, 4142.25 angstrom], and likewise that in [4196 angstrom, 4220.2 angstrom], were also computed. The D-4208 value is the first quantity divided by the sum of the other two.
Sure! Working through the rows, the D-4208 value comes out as 0.051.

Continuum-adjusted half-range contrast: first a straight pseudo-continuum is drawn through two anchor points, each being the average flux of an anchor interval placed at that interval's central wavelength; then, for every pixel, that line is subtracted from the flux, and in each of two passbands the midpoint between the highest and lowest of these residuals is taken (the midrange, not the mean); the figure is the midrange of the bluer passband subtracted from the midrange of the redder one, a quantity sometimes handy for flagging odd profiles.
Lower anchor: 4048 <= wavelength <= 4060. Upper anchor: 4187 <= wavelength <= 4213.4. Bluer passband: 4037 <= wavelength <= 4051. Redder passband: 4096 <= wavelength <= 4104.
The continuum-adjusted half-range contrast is 2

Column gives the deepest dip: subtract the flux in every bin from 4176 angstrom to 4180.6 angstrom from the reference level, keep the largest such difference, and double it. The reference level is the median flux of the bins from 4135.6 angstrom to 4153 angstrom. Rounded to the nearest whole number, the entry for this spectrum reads 17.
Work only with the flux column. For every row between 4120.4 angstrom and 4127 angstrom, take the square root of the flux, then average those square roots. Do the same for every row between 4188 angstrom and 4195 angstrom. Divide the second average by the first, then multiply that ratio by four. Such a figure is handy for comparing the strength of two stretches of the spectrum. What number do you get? 3.73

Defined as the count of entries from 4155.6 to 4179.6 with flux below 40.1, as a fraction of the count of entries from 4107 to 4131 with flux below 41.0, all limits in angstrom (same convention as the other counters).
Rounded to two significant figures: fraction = 1.6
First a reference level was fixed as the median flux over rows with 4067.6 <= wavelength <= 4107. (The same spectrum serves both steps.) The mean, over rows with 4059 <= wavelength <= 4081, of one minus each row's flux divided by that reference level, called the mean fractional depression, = 0.14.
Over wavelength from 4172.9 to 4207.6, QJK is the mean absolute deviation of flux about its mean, 4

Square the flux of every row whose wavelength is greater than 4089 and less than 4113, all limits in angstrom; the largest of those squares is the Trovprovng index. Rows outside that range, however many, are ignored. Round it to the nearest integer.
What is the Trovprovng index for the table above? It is 3352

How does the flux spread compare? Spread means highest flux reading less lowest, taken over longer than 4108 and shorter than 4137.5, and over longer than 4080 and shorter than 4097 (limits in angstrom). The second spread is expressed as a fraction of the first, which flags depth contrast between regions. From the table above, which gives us 1.00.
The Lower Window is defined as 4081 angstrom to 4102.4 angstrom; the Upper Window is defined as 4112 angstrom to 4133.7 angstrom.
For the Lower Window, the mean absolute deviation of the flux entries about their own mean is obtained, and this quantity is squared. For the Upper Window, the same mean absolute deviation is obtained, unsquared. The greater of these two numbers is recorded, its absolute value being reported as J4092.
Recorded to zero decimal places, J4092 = 23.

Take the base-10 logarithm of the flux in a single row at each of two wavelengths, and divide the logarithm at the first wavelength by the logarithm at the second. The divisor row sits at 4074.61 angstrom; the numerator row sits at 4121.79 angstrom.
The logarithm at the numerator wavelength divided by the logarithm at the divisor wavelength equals 1.11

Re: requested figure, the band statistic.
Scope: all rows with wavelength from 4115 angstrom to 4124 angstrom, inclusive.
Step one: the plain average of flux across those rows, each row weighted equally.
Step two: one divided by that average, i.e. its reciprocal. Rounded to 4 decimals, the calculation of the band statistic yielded 0.0229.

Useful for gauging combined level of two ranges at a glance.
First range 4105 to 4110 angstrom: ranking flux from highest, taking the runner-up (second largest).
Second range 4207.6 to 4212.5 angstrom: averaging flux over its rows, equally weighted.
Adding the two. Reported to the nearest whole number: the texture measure 103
